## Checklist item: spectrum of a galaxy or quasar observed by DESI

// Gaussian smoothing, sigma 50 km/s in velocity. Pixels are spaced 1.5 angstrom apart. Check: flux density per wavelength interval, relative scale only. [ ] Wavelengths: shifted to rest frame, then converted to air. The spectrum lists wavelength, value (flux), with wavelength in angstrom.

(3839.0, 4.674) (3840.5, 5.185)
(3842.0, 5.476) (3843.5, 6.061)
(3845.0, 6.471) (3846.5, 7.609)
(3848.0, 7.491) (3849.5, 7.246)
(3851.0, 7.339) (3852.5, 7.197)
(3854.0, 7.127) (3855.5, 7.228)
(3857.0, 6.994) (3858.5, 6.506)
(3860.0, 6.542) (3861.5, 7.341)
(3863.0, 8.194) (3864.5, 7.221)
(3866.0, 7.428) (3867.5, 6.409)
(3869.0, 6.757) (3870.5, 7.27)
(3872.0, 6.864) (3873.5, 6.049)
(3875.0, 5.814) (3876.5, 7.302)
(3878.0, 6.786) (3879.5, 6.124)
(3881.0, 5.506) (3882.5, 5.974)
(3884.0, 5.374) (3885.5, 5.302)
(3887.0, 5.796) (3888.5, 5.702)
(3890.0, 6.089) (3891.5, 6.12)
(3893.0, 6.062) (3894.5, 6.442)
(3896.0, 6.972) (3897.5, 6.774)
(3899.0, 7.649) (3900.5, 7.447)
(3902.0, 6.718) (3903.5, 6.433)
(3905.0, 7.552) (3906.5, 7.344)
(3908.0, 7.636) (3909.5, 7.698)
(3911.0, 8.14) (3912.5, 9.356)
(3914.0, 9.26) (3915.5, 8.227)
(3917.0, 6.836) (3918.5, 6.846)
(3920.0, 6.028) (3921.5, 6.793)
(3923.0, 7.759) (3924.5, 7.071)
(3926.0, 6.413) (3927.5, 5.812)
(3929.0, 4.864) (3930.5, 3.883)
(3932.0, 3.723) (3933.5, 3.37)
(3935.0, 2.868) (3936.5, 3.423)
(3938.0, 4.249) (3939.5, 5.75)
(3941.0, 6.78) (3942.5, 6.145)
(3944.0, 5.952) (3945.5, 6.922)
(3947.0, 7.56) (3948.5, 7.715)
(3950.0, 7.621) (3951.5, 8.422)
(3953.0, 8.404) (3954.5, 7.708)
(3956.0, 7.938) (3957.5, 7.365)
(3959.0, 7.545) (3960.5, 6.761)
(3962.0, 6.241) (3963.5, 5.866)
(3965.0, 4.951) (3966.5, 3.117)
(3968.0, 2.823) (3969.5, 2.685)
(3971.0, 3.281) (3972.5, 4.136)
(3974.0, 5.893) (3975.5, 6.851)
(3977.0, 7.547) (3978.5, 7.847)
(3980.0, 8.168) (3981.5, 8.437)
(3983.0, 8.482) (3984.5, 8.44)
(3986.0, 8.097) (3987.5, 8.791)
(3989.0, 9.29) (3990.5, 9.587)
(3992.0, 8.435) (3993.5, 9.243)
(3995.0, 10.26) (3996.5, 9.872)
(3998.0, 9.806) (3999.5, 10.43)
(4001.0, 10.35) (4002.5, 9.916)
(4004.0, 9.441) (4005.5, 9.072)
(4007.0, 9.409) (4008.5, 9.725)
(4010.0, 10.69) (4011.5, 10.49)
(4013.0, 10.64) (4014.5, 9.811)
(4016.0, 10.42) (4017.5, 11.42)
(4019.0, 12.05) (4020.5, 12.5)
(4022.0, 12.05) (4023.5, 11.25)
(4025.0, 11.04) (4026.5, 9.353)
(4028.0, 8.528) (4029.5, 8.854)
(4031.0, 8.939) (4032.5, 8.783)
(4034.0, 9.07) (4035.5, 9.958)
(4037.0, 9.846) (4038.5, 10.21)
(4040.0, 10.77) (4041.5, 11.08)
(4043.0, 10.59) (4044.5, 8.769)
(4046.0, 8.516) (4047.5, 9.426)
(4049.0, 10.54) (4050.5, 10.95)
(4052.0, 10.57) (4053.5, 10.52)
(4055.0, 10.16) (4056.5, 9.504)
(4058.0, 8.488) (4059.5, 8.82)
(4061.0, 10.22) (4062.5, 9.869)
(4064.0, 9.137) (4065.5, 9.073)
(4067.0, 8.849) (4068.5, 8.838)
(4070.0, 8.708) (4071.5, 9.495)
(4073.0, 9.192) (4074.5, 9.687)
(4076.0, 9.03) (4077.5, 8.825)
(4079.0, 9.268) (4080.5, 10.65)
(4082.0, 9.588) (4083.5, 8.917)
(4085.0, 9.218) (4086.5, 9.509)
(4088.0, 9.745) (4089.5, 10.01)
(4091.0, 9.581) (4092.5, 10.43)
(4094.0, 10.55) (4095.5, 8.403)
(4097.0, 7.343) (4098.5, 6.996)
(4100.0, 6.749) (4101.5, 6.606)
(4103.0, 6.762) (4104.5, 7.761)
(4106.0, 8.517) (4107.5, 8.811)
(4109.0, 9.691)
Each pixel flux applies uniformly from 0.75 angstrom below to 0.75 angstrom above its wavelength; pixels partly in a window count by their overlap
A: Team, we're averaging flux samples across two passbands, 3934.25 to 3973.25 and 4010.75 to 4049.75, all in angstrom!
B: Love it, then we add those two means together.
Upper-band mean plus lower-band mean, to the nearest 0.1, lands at 16.0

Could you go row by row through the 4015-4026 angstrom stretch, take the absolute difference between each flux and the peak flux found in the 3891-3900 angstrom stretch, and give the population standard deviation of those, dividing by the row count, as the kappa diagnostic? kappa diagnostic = 0.66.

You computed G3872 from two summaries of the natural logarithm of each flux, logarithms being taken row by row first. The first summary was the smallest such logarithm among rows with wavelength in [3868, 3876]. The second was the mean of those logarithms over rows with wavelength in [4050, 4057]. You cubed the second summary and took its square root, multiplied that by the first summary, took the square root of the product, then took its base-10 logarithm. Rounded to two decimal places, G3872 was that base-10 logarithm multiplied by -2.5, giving -1.00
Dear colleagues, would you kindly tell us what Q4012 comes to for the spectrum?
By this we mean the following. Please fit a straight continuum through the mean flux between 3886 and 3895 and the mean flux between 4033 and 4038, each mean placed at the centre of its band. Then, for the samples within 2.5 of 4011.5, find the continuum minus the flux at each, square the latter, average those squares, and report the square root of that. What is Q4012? 1.6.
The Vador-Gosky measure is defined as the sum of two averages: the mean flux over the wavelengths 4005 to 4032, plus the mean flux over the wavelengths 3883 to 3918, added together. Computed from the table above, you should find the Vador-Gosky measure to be 17.3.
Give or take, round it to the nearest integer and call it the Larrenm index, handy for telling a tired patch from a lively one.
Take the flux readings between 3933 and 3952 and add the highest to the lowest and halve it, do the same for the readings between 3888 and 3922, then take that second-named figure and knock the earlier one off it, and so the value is 2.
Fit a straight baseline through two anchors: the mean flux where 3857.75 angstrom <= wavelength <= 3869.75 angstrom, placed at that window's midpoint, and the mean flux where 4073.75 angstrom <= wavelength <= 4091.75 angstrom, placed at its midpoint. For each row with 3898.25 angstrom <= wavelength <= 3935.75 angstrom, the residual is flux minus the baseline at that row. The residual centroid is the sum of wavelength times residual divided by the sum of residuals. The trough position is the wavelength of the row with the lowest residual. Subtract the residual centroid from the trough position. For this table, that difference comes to 4.0 angstrom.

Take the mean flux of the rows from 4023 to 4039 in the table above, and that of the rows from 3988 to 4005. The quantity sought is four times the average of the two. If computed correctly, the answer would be 39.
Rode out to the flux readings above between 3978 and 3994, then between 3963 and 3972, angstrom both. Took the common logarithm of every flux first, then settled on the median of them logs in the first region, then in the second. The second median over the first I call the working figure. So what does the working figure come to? 0.55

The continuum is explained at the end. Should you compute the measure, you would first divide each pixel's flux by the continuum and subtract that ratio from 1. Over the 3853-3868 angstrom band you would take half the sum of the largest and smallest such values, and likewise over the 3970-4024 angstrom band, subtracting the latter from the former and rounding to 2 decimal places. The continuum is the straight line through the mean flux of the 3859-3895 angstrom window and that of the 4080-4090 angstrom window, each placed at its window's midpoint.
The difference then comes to -0.24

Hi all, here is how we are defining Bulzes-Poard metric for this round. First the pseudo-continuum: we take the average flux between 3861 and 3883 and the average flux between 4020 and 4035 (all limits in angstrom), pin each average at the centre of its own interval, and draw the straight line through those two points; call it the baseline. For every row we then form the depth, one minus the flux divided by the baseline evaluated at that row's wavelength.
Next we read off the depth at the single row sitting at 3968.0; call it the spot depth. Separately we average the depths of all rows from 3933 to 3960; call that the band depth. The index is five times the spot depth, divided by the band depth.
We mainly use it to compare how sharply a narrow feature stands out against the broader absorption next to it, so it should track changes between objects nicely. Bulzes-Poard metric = 15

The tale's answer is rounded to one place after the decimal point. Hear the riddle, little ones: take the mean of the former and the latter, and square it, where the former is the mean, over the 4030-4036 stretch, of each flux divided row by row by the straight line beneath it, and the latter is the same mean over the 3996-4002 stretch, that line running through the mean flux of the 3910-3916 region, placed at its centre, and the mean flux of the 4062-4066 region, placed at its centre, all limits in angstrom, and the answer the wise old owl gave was 1.1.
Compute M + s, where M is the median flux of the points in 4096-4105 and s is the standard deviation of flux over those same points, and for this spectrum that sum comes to 7.3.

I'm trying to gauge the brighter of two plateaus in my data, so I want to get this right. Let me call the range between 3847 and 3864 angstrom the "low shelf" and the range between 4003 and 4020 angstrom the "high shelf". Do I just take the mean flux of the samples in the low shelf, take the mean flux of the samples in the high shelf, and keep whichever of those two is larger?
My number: 10.3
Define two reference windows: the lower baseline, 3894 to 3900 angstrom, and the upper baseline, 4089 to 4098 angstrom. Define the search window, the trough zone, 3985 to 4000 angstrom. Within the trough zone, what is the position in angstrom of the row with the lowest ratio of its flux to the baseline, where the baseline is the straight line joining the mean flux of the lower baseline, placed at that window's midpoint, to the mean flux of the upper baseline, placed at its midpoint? 3986.0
